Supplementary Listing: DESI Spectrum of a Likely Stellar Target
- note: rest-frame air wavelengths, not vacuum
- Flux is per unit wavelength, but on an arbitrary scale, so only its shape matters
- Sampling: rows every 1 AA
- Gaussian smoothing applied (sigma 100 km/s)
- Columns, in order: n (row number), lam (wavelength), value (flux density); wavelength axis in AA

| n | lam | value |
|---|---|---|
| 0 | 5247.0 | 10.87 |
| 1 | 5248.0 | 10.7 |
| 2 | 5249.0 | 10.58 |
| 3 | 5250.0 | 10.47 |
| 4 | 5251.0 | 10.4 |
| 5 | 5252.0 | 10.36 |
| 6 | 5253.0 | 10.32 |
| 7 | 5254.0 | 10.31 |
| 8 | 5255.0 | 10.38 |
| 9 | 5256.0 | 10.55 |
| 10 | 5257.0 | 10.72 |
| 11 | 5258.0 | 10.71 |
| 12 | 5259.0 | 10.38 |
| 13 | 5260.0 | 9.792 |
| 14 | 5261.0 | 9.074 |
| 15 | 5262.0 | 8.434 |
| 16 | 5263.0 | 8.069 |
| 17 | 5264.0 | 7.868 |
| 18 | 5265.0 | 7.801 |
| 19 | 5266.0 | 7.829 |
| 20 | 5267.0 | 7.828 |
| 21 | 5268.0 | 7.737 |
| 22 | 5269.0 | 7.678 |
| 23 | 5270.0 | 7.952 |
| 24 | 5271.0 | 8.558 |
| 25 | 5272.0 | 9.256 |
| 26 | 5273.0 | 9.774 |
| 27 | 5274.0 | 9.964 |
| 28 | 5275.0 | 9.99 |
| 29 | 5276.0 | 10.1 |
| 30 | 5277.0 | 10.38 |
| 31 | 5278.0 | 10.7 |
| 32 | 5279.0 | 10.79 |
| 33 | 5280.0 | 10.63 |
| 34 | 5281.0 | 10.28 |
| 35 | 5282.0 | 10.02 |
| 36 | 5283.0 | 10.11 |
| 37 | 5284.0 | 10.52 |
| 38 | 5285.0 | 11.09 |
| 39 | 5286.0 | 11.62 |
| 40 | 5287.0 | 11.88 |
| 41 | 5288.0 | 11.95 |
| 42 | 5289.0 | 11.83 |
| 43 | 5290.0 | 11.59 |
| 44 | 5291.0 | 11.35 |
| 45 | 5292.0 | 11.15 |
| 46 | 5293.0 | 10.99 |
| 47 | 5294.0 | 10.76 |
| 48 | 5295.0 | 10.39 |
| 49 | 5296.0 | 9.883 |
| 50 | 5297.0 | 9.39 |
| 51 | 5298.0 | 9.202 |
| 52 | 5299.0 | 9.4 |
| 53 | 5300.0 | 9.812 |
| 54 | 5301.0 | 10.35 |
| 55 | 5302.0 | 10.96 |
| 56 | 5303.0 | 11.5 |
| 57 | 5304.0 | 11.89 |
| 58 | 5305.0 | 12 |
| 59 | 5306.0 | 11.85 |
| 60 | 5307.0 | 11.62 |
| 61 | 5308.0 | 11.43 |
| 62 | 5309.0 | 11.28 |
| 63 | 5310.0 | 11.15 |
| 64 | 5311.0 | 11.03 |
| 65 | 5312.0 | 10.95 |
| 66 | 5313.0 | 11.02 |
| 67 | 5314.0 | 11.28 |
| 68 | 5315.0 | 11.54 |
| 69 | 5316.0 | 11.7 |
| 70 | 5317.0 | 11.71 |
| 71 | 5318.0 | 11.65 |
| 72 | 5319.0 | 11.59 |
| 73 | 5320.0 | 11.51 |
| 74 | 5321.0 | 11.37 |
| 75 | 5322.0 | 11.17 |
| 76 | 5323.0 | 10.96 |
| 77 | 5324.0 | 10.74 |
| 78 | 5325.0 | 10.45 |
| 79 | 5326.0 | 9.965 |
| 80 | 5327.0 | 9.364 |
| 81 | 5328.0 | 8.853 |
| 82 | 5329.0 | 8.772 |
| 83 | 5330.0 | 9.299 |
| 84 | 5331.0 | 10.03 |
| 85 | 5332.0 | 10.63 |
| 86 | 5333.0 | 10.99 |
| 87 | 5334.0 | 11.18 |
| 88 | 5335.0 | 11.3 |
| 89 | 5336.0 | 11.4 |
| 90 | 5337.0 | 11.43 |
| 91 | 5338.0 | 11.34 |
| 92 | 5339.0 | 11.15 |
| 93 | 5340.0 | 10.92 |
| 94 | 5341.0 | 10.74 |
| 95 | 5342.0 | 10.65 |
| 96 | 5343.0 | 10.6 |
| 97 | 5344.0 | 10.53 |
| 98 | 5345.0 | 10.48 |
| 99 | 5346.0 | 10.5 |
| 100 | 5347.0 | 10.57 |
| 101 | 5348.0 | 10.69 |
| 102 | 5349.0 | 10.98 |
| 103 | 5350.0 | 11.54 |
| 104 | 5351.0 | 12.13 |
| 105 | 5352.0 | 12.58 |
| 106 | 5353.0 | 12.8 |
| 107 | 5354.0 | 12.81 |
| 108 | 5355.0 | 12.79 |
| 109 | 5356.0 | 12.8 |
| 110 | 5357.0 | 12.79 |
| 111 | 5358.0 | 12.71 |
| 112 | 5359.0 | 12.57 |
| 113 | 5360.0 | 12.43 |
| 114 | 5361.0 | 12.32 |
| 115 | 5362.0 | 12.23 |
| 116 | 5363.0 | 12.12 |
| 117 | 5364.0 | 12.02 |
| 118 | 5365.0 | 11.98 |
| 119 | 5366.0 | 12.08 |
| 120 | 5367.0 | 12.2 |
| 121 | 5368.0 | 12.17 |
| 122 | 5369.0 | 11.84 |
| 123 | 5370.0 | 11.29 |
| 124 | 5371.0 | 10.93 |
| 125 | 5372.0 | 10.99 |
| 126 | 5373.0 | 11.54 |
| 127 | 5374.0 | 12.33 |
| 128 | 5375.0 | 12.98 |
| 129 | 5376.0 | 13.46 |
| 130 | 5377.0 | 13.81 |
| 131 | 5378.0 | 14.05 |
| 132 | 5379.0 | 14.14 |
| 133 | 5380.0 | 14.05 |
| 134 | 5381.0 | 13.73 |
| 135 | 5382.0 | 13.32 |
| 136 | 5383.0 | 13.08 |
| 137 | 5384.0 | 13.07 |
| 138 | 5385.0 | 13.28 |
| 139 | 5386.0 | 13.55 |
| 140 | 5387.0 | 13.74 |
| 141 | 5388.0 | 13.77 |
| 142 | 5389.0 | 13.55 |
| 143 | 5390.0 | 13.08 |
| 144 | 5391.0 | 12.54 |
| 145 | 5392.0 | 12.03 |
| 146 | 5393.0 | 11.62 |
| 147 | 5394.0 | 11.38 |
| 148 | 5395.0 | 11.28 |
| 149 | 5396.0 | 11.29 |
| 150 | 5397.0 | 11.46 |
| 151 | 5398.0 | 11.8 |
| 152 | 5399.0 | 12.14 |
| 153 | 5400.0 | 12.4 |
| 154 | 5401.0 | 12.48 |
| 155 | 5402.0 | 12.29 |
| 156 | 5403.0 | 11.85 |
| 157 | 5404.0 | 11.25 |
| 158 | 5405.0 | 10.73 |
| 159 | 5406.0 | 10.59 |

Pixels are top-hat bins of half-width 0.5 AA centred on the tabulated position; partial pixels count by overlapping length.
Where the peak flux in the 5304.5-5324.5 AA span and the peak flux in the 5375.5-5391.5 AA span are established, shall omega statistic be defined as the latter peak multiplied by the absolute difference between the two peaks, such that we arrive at 30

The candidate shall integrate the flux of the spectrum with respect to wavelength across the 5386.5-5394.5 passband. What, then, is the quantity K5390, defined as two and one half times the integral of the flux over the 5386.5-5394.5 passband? 254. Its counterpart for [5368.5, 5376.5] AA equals 238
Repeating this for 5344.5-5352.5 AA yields 224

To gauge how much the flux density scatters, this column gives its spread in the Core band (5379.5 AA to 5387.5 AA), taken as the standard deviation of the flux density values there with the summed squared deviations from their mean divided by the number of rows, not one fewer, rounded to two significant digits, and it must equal 0.33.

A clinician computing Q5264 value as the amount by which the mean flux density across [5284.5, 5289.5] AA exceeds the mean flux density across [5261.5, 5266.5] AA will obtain 3.7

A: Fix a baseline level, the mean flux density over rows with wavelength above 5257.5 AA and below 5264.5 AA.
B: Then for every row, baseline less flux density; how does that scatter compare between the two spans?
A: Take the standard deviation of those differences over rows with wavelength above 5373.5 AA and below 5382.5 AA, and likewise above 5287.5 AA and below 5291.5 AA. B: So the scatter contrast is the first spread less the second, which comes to 0.33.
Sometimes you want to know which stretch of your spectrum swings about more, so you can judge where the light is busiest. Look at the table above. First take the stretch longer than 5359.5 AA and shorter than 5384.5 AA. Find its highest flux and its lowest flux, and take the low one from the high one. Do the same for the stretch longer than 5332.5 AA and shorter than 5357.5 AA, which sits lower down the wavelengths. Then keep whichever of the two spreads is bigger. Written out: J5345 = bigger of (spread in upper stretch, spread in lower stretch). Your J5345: 3.2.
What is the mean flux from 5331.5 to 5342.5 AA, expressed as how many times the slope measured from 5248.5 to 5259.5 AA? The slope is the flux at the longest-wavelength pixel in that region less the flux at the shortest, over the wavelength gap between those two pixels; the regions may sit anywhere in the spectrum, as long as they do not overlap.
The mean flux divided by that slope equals -553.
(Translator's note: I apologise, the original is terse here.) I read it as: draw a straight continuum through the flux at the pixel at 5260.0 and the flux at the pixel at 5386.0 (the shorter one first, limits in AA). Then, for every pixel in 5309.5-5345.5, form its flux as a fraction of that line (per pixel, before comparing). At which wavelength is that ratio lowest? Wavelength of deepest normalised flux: 5329.0 AA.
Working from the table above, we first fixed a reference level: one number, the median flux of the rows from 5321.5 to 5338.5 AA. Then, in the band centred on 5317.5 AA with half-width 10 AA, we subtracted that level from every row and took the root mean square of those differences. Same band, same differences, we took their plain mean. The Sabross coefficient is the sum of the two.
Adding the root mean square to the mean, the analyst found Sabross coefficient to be 1.0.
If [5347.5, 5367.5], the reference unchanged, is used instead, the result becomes 3.1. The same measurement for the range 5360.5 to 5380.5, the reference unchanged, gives 3.6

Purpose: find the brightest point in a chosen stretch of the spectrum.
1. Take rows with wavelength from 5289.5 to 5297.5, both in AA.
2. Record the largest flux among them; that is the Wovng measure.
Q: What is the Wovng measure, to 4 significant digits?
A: 11.59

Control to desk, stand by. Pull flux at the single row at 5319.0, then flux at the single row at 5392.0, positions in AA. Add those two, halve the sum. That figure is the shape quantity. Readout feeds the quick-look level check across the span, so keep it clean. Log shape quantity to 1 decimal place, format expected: 11.8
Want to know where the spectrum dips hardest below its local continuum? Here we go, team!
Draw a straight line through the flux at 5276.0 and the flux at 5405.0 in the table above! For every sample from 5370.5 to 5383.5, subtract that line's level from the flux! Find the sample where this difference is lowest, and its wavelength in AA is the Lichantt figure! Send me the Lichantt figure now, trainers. 5371.0 AA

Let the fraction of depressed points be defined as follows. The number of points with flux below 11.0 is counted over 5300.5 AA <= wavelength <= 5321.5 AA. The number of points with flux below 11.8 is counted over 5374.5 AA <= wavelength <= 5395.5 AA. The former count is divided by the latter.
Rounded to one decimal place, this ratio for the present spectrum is 1.0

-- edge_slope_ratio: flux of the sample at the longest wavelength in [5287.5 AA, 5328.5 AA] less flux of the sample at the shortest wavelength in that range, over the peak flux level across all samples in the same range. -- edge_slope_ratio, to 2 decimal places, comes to -0.26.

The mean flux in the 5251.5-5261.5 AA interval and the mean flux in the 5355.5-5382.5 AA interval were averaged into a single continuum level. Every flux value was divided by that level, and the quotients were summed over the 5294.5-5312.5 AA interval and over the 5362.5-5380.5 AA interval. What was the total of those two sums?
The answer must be 36.7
